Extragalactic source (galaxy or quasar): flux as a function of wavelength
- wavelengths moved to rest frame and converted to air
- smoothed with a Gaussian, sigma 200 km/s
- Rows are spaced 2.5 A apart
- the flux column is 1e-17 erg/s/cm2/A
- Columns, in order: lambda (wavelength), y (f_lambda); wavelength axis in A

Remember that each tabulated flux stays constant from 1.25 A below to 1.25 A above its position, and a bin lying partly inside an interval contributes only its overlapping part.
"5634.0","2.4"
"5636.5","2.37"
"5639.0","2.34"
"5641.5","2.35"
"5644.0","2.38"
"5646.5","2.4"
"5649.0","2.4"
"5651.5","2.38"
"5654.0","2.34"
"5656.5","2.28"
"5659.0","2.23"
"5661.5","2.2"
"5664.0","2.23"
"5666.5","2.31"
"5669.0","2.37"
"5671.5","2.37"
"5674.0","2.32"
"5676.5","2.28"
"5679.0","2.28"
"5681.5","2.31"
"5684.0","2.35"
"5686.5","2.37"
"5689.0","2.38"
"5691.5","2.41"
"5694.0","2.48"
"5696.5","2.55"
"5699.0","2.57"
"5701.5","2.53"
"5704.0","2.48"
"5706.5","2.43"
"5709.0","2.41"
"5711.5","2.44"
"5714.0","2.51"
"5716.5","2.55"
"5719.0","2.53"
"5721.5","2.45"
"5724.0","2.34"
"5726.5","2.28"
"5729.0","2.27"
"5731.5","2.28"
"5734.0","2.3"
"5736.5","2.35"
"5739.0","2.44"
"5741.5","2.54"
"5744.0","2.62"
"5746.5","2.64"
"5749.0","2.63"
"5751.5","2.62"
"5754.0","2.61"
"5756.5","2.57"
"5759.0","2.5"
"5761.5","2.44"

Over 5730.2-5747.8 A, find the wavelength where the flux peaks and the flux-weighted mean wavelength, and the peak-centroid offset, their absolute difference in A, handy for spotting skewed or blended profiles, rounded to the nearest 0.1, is 7.2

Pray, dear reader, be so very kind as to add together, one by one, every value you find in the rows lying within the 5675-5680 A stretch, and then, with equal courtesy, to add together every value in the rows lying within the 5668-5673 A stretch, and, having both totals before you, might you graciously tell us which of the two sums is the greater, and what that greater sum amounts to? 4.7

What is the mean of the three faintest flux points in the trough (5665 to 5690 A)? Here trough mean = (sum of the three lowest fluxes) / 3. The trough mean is 2.29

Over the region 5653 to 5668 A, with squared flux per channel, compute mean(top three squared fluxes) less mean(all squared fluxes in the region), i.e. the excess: 0.20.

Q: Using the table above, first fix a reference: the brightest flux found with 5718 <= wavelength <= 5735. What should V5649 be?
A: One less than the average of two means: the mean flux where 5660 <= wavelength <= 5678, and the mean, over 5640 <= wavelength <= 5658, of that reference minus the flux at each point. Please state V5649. 0.233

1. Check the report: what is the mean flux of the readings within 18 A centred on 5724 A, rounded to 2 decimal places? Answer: 2.39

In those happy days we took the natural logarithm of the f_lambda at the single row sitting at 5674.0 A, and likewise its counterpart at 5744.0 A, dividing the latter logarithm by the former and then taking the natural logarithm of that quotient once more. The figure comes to 0.13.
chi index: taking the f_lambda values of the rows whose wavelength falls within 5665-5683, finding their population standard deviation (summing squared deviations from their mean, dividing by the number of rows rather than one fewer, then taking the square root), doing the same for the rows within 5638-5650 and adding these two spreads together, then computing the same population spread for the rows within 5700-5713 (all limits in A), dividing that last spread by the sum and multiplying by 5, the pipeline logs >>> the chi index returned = 4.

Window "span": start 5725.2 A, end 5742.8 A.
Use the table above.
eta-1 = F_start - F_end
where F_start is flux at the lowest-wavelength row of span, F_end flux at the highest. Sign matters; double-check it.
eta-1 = -0.3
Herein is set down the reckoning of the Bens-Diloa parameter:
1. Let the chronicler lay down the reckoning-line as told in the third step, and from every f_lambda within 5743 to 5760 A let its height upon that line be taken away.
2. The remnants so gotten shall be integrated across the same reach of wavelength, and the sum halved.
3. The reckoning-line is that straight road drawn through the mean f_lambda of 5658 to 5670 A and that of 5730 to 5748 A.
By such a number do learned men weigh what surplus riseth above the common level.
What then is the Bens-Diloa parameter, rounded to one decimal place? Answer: 1.0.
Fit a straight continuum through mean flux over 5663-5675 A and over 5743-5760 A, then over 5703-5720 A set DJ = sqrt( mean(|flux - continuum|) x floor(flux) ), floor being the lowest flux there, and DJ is 0.3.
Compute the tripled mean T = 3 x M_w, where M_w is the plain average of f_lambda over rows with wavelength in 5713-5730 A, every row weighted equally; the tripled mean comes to 7.26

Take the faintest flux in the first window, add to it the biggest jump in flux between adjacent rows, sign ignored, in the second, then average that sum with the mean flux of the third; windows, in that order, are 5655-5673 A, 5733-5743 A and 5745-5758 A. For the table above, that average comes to 2.46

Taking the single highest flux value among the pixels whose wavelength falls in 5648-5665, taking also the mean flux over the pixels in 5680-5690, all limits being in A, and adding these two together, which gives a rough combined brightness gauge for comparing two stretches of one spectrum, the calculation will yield 4.75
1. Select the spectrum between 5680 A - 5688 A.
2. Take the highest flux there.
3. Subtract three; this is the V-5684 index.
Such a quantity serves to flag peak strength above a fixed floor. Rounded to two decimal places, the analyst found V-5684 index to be -0.63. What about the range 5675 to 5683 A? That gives -0.69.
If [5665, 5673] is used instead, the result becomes -0.63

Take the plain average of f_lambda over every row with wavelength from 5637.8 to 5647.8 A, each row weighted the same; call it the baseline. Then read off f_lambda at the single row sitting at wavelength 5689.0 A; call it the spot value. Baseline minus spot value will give -0.01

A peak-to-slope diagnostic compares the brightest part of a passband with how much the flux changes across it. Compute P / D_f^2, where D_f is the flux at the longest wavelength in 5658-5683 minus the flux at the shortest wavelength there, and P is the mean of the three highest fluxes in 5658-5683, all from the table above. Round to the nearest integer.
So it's 368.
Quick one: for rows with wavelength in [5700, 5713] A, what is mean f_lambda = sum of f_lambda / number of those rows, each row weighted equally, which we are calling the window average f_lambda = 2.46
